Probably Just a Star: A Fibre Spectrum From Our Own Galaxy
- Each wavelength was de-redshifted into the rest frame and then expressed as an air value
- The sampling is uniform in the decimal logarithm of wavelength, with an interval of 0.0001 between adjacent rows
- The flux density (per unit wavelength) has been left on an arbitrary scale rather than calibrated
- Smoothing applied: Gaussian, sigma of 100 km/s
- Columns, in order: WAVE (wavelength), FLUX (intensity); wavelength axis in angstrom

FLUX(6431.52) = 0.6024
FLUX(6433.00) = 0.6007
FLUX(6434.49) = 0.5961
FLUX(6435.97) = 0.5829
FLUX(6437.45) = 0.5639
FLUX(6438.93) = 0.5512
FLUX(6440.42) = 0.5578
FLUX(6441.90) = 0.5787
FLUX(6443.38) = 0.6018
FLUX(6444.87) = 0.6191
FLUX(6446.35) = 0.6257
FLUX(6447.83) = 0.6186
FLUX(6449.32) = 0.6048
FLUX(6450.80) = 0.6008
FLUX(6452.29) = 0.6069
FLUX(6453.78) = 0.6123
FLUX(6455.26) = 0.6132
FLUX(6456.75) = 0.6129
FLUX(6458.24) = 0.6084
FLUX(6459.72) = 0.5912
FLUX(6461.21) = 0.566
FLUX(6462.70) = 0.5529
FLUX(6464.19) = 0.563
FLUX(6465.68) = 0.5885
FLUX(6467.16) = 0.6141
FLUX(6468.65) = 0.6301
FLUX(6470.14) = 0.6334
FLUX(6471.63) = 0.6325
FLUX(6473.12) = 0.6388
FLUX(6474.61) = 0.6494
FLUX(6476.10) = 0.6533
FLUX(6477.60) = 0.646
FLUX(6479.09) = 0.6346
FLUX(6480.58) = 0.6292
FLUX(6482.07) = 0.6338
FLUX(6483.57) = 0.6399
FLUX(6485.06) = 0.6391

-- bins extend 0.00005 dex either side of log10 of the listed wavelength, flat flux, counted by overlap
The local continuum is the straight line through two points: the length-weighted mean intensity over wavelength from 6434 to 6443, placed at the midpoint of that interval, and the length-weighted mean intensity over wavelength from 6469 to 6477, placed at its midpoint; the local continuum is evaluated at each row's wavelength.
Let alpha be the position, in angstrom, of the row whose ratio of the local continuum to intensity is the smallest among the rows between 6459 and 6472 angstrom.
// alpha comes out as 6470.14 angstrom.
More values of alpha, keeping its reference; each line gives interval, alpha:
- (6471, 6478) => 6476.10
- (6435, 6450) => 6446.35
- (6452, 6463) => 6453.78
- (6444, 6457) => 6446.35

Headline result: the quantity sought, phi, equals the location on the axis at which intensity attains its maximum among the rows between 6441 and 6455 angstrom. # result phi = 6446.35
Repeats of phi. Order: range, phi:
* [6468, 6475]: 6474.61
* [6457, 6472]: 6470.14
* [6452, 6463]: 6455.26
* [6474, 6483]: 6476.10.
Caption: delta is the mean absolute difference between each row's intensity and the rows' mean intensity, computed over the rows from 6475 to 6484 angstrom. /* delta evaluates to 0.0069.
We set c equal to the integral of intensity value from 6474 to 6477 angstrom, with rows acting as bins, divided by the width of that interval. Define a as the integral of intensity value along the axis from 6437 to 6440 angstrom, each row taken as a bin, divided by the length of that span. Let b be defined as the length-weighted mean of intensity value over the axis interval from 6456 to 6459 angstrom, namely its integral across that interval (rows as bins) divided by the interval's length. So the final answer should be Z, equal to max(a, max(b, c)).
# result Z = 0.650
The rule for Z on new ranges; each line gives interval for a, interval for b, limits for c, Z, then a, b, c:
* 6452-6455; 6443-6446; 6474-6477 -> 0.650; 0.611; 0.613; 0.650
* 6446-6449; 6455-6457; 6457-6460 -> 0.619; 0.619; 0.612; 0.604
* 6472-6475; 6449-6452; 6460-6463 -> 0.642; 0.642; 0.603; 0.564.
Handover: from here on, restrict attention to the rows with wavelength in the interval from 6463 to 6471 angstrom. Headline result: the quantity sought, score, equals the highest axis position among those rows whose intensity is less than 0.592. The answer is 6465.68 angstrom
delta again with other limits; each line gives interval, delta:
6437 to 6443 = 0.0084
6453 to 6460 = 0.0066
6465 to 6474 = 0.0144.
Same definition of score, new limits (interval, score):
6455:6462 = 6461.21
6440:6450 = 6441.90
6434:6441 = 6440.42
